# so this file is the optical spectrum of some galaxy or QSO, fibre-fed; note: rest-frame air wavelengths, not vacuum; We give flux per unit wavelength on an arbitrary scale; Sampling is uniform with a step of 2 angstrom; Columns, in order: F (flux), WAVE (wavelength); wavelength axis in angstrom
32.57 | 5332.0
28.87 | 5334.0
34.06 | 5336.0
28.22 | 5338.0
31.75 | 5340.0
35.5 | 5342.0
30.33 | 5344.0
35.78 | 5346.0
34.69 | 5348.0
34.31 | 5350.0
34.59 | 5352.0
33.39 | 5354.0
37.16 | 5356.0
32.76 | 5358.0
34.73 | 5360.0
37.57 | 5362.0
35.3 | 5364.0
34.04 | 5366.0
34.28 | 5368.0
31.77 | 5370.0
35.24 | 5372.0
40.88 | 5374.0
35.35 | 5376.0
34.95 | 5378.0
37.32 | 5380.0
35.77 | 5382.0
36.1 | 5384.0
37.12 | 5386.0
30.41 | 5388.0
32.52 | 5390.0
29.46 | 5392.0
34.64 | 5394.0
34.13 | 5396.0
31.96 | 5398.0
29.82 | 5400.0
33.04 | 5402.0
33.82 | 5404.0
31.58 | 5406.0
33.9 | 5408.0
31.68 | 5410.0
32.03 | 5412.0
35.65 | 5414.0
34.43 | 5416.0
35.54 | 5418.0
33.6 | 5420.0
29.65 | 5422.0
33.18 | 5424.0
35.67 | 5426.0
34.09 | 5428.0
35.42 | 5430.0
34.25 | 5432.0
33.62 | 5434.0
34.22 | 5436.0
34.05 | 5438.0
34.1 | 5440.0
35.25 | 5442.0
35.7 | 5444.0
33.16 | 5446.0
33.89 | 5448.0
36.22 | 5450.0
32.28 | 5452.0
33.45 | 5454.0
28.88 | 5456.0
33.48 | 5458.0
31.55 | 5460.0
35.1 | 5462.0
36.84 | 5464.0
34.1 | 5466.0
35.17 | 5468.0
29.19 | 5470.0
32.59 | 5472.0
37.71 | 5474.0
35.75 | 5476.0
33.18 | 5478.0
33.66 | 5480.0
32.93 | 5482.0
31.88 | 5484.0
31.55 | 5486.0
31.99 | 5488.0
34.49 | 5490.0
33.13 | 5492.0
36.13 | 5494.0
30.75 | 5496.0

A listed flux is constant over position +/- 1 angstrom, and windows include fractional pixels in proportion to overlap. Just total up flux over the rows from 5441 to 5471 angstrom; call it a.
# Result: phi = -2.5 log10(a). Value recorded -6.76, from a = 504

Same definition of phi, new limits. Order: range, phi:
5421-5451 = -6.77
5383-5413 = -6.73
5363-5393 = -6.79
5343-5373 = -6.78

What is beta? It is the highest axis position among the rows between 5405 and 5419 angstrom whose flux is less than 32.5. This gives 5412.0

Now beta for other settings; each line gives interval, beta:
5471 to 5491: 5488.0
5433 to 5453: 5452.0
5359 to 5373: 5370.0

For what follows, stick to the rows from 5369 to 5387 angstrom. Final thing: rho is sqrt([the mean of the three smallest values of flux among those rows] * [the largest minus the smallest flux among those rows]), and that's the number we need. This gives 17.6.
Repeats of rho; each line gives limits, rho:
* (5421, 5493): 16.1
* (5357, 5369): 12.7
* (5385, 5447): 15.1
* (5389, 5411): 12.5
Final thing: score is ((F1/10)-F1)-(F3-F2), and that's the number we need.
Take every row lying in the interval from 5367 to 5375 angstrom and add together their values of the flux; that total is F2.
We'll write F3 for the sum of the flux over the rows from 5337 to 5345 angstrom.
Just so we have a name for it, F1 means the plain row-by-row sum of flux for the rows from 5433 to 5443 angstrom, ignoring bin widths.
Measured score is -138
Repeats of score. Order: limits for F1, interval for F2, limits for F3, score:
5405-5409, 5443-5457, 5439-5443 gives 105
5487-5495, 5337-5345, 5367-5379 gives -209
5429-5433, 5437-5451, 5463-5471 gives 44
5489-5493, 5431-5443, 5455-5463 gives 16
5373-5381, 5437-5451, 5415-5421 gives 5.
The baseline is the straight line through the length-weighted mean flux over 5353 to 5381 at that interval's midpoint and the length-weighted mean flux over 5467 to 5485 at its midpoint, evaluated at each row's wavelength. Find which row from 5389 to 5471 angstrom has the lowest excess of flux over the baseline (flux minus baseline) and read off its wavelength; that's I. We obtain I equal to 5392.0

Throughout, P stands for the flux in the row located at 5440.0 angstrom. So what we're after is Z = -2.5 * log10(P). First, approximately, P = 34.1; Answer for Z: -3.83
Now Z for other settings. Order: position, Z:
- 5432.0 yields -3.84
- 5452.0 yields -3.77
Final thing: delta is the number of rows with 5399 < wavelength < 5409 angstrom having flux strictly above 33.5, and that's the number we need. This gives 2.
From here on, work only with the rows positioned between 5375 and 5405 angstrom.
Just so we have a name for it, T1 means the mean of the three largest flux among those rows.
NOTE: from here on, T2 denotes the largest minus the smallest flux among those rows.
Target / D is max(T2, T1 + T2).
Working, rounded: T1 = 36.8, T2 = 7.9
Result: 44.7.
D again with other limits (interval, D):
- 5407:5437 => 41.6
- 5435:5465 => 44.2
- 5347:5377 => 47.6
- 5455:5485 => 45.6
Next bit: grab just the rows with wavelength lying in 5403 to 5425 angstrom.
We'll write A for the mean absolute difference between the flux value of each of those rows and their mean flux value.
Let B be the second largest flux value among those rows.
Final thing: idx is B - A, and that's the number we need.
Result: 34.1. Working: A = 1.42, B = 35.54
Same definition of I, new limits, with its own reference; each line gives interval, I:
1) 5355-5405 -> 5392.0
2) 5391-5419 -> 5392.0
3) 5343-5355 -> 5344.0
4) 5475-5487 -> 5486.0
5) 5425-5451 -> 5446.0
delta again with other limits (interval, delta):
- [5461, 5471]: 4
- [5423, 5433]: 4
